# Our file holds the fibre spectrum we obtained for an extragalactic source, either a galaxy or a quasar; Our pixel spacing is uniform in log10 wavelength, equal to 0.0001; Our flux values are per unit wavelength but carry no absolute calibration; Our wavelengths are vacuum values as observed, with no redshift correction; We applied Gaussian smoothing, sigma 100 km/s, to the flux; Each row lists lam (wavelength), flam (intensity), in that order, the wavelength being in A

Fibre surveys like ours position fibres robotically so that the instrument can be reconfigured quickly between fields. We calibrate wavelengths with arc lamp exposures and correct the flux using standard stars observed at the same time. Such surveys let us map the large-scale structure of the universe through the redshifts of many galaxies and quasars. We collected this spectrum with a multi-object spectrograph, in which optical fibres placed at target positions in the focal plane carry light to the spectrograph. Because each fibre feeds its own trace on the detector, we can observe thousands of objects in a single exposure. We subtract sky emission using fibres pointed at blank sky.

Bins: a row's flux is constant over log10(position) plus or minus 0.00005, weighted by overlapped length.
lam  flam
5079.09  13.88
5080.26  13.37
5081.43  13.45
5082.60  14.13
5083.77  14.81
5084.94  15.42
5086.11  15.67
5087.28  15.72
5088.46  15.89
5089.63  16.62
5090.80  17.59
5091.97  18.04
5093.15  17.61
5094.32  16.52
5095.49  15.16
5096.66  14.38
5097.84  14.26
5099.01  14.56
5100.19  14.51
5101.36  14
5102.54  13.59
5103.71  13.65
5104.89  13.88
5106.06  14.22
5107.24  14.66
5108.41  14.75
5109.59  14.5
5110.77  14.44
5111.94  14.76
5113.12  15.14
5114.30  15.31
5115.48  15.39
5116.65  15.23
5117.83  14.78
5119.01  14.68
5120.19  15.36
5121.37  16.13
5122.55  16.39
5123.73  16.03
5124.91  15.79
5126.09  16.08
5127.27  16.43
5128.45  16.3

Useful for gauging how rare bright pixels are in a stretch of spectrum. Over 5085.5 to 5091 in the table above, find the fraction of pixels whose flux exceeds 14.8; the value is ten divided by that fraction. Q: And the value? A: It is 10.0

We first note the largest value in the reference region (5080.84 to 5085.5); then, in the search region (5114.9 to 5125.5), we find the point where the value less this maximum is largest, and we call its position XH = 5122.55 A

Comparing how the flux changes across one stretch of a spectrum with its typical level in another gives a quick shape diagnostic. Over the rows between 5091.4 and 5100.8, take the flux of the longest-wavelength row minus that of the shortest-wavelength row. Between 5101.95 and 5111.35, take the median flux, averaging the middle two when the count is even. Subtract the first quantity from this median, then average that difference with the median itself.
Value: 16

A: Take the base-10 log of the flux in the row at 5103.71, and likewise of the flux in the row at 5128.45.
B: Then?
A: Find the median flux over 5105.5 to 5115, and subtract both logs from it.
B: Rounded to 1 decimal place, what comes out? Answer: 12.4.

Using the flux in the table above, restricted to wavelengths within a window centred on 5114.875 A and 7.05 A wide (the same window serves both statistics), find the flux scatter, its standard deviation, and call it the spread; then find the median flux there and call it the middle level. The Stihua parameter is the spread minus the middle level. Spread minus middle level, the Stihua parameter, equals -14.9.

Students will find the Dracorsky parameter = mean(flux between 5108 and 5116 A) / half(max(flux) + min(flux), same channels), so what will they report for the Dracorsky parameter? 1.00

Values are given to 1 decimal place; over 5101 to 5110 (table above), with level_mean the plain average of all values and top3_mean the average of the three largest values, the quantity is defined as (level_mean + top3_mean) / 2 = 14.4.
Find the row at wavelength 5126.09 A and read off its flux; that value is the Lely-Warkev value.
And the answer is 16.08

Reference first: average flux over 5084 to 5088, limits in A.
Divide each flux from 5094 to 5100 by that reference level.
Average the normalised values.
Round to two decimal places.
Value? 0.96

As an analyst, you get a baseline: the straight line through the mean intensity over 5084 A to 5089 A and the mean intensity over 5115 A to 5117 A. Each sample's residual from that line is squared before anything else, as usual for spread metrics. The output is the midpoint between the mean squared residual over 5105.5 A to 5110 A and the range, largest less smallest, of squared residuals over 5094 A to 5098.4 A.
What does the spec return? 1.1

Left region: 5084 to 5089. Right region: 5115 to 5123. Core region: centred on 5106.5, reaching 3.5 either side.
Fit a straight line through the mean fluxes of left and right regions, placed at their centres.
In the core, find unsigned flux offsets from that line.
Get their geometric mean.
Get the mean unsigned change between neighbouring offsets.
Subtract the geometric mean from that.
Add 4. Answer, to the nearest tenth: 3.1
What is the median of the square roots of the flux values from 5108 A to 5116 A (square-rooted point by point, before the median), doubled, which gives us 7.68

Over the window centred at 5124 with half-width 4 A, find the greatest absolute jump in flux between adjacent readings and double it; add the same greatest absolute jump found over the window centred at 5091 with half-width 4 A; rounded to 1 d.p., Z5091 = 2.6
